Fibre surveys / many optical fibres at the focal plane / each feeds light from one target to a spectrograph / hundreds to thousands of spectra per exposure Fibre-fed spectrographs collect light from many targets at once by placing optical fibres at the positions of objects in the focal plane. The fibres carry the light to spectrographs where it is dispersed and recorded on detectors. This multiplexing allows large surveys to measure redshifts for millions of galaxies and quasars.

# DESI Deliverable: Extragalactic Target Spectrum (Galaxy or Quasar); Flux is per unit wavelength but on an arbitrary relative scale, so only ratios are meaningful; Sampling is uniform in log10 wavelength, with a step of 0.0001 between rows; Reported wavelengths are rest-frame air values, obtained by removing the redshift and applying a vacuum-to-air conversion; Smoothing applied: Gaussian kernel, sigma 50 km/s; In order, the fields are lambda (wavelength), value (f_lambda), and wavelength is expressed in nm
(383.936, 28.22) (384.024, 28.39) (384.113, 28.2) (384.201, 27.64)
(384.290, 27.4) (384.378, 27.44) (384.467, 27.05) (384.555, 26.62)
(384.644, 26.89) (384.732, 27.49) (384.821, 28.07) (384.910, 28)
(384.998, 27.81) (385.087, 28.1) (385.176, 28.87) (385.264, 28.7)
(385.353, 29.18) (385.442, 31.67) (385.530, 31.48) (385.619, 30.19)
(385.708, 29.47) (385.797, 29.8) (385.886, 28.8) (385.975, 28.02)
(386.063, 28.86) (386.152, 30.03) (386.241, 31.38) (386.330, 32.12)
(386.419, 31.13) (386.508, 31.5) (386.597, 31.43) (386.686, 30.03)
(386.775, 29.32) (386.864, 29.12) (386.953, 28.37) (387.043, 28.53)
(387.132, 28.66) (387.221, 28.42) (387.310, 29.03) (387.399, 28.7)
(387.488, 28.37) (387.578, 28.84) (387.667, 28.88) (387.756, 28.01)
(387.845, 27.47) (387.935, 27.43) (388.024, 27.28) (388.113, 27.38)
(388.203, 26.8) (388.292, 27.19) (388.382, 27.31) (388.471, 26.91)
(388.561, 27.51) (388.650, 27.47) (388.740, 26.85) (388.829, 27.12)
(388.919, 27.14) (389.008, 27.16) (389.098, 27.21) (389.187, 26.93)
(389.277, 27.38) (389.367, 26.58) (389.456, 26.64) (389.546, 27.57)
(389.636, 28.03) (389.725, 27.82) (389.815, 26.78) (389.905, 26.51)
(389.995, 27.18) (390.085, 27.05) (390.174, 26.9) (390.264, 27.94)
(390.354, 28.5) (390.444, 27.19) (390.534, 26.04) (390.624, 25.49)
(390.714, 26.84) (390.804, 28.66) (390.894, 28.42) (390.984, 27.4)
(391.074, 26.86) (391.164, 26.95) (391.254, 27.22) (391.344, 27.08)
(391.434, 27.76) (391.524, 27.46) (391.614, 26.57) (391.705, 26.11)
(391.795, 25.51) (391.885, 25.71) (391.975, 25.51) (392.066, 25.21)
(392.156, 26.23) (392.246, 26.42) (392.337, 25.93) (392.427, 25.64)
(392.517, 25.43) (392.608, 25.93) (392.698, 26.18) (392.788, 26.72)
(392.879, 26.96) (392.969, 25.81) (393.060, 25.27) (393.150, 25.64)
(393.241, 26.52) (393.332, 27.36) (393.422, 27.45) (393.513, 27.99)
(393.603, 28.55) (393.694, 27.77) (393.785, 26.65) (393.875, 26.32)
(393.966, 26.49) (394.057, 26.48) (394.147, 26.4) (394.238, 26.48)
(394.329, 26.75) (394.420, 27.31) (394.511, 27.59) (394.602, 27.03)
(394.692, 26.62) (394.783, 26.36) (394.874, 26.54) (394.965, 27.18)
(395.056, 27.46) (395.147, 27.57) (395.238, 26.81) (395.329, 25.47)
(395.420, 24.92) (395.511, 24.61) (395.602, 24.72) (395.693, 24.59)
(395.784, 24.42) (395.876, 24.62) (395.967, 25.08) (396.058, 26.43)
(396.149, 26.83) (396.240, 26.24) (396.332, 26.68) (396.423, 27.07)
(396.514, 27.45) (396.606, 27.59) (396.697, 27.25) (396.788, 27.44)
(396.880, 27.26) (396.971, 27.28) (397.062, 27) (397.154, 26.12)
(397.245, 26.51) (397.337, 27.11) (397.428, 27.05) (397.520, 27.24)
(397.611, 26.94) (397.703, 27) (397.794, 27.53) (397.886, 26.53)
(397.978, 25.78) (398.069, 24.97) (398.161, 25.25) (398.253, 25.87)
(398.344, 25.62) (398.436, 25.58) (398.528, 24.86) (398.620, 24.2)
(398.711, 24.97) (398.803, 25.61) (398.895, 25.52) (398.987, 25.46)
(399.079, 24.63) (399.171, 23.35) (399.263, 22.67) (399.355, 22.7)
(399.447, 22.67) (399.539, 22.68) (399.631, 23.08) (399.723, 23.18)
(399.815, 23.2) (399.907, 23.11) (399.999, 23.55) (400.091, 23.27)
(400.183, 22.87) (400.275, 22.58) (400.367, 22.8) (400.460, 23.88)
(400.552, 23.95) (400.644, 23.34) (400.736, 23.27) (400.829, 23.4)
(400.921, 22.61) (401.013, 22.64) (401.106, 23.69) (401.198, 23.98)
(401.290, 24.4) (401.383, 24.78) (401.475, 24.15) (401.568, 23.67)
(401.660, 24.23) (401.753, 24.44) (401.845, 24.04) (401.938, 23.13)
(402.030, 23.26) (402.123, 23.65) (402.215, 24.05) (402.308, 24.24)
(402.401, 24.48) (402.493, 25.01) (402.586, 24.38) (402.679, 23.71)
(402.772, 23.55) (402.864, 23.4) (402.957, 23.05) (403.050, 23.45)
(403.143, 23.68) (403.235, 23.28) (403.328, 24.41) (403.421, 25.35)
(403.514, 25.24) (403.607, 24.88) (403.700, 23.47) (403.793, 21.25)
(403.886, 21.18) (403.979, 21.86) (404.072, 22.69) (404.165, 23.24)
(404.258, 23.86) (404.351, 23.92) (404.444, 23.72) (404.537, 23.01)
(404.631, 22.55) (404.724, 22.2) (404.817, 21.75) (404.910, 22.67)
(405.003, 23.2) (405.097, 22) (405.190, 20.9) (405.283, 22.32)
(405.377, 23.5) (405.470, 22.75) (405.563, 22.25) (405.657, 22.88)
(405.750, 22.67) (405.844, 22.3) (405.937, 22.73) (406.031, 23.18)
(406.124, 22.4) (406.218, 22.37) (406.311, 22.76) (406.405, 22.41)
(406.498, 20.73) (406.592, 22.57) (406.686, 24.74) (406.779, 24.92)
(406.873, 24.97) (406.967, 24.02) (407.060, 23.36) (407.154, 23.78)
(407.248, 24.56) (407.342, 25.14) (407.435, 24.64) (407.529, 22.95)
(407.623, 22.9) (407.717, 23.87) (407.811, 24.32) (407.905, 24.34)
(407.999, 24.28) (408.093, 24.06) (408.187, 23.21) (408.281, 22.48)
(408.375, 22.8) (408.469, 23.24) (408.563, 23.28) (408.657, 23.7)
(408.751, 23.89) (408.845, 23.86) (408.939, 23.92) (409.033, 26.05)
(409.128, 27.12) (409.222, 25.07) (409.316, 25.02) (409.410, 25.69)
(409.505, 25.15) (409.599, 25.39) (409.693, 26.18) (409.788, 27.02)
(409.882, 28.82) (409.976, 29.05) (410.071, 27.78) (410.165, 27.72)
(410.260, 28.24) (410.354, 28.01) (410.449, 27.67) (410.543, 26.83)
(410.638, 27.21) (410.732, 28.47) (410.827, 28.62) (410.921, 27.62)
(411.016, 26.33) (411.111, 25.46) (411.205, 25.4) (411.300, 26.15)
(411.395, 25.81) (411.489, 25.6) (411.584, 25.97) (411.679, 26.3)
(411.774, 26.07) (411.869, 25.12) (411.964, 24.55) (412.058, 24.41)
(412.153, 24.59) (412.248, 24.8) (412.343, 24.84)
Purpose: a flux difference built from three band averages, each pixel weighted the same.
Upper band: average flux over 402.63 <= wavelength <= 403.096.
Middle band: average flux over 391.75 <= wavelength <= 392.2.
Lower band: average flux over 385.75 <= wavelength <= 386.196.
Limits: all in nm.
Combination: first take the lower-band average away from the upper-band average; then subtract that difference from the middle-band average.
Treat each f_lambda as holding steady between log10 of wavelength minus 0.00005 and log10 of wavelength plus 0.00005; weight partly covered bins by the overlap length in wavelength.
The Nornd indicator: 31.3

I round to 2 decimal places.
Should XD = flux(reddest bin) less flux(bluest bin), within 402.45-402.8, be -1.46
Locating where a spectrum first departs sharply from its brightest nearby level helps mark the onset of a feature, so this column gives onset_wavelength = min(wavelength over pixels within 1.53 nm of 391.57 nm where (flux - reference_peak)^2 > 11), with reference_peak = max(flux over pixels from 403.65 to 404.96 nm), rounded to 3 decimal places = 390.264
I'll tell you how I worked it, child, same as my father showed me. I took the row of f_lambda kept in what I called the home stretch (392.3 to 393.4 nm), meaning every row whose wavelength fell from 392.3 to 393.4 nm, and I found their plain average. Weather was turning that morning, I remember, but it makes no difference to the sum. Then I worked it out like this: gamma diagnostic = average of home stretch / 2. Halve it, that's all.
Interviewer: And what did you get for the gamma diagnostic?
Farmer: 13.1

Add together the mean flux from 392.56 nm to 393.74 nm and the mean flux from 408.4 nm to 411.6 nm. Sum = 53.0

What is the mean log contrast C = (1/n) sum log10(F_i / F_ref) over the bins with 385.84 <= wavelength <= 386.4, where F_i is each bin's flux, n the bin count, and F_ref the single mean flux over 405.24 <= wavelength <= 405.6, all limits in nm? 0.12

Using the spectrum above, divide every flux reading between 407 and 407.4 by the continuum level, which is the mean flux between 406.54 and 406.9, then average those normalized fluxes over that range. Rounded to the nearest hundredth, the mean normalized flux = 1.00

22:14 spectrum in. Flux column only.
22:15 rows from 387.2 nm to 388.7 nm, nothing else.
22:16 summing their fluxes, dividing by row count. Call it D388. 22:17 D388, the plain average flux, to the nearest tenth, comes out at 27.8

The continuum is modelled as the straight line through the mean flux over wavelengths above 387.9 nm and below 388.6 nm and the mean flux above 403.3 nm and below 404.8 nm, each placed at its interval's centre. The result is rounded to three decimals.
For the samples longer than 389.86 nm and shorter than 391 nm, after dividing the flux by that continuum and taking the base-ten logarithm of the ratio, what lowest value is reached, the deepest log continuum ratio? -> -0.019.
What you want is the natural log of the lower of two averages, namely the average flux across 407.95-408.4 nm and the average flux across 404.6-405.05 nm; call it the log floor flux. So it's 3.11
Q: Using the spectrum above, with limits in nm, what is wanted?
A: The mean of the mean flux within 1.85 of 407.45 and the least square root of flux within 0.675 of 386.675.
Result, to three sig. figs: 14.5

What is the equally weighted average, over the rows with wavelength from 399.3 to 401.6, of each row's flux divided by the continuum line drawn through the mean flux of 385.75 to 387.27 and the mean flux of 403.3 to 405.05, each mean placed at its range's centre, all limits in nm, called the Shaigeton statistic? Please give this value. 0.95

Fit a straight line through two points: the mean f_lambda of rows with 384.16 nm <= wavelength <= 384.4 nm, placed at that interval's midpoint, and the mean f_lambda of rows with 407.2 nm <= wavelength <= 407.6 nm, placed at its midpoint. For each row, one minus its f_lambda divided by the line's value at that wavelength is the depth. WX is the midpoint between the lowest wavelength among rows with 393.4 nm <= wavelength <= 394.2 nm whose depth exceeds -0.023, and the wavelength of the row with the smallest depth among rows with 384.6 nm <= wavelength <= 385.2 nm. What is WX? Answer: 389.48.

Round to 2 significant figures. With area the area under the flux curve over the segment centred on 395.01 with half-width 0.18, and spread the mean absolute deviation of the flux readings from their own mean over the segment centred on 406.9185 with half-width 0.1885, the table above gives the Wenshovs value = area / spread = 16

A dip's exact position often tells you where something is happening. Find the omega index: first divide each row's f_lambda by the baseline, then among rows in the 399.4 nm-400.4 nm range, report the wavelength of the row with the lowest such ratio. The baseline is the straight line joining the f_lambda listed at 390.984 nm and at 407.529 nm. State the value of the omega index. 399.447 nm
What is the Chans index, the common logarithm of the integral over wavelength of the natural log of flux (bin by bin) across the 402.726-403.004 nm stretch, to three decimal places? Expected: -0.057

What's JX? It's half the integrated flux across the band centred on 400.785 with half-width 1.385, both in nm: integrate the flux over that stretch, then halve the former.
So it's 32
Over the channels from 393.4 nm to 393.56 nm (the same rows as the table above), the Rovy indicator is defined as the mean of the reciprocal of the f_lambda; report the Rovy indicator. 0.0361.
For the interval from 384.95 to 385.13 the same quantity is 0.0358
